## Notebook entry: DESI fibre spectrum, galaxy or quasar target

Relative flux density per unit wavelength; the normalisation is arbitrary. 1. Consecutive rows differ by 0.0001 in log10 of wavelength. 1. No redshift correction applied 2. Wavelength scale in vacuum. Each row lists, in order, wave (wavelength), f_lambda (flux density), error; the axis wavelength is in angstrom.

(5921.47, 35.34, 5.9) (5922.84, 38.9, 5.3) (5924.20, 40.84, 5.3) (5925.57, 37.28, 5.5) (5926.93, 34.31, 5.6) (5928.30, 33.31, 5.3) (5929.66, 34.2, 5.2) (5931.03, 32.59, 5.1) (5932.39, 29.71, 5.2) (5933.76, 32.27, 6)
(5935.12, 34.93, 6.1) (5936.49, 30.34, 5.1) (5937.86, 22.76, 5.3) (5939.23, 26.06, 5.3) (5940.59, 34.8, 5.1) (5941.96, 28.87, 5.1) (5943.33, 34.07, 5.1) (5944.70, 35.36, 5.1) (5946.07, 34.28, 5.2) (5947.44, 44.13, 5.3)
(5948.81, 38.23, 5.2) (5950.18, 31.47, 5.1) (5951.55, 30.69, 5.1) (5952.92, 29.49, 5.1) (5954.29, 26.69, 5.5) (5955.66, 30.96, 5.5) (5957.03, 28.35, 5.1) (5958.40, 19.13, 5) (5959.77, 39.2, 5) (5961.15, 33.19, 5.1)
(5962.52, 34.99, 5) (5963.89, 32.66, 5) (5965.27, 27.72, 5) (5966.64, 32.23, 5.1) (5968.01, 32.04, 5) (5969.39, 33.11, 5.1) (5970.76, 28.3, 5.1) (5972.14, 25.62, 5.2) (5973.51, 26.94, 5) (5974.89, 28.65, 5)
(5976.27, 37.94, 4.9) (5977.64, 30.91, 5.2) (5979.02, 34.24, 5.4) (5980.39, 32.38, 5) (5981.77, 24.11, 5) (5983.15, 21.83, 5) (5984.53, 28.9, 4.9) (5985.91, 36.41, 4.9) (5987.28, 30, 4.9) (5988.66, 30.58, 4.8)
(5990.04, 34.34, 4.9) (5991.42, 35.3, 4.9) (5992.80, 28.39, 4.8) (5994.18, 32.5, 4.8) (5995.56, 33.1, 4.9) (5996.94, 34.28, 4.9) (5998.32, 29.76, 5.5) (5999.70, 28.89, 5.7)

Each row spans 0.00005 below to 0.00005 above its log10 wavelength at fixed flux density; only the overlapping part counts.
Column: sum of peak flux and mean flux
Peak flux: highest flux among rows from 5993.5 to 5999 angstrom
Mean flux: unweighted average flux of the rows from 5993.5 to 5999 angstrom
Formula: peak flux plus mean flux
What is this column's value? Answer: 66.7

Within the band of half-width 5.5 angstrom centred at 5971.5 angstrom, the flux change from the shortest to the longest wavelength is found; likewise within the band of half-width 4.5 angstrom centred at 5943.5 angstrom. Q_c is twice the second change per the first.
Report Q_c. 6.3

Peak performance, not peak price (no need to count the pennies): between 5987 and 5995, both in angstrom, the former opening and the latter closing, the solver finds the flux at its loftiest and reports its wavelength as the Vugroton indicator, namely 5991.42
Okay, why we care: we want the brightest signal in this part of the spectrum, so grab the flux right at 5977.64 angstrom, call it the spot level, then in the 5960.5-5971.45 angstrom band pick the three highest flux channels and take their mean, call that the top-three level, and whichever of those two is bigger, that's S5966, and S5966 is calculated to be 33.8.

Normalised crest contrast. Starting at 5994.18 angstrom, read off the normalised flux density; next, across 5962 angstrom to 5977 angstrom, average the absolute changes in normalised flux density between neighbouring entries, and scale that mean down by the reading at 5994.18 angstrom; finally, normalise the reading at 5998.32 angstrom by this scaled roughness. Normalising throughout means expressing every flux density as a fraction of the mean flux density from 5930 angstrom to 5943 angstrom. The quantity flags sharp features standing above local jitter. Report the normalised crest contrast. 9.7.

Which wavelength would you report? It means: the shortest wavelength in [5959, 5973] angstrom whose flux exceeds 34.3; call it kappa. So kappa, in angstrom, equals 5959.77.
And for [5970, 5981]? 5976.27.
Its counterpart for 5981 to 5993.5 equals 5985.91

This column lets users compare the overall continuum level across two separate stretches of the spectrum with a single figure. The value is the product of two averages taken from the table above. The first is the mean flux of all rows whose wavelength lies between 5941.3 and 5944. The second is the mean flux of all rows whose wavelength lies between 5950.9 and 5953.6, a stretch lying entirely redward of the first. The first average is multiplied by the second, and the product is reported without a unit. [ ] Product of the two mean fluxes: 947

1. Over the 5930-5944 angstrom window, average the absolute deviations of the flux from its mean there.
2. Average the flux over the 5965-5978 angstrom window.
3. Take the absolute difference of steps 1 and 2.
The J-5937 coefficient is 27.3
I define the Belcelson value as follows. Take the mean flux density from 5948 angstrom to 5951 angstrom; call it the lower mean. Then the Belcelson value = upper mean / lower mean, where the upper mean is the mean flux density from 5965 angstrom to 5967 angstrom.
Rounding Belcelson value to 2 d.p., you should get 0.86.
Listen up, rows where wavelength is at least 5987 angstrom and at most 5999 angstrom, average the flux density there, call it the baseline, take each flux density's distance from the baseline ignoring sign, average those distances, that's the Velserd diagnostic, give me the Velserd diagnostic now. 2.1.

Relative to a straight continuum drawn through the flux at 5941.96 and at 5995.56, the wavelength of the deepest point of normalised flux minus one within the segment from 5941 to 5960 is 5958.40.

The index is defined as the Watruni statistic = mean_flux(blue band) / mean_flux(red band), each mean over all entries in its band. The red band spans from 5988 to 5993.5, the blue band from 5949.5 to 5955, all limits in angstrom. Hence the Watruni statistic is 0.92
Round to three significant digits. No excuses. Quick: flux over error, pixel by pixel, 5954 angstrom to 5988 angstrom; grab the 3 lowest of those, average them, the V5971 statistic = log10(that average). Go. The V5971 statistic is 0.637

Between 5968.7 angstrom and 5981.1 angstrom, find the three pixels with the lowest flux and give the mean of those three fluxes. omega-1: 27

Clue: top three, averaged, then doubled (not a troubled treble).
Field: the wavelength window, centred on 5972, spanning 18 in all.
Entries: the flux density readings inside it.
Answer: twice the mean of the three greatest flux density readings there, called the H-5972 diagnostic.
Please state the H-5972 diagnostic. 70.2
